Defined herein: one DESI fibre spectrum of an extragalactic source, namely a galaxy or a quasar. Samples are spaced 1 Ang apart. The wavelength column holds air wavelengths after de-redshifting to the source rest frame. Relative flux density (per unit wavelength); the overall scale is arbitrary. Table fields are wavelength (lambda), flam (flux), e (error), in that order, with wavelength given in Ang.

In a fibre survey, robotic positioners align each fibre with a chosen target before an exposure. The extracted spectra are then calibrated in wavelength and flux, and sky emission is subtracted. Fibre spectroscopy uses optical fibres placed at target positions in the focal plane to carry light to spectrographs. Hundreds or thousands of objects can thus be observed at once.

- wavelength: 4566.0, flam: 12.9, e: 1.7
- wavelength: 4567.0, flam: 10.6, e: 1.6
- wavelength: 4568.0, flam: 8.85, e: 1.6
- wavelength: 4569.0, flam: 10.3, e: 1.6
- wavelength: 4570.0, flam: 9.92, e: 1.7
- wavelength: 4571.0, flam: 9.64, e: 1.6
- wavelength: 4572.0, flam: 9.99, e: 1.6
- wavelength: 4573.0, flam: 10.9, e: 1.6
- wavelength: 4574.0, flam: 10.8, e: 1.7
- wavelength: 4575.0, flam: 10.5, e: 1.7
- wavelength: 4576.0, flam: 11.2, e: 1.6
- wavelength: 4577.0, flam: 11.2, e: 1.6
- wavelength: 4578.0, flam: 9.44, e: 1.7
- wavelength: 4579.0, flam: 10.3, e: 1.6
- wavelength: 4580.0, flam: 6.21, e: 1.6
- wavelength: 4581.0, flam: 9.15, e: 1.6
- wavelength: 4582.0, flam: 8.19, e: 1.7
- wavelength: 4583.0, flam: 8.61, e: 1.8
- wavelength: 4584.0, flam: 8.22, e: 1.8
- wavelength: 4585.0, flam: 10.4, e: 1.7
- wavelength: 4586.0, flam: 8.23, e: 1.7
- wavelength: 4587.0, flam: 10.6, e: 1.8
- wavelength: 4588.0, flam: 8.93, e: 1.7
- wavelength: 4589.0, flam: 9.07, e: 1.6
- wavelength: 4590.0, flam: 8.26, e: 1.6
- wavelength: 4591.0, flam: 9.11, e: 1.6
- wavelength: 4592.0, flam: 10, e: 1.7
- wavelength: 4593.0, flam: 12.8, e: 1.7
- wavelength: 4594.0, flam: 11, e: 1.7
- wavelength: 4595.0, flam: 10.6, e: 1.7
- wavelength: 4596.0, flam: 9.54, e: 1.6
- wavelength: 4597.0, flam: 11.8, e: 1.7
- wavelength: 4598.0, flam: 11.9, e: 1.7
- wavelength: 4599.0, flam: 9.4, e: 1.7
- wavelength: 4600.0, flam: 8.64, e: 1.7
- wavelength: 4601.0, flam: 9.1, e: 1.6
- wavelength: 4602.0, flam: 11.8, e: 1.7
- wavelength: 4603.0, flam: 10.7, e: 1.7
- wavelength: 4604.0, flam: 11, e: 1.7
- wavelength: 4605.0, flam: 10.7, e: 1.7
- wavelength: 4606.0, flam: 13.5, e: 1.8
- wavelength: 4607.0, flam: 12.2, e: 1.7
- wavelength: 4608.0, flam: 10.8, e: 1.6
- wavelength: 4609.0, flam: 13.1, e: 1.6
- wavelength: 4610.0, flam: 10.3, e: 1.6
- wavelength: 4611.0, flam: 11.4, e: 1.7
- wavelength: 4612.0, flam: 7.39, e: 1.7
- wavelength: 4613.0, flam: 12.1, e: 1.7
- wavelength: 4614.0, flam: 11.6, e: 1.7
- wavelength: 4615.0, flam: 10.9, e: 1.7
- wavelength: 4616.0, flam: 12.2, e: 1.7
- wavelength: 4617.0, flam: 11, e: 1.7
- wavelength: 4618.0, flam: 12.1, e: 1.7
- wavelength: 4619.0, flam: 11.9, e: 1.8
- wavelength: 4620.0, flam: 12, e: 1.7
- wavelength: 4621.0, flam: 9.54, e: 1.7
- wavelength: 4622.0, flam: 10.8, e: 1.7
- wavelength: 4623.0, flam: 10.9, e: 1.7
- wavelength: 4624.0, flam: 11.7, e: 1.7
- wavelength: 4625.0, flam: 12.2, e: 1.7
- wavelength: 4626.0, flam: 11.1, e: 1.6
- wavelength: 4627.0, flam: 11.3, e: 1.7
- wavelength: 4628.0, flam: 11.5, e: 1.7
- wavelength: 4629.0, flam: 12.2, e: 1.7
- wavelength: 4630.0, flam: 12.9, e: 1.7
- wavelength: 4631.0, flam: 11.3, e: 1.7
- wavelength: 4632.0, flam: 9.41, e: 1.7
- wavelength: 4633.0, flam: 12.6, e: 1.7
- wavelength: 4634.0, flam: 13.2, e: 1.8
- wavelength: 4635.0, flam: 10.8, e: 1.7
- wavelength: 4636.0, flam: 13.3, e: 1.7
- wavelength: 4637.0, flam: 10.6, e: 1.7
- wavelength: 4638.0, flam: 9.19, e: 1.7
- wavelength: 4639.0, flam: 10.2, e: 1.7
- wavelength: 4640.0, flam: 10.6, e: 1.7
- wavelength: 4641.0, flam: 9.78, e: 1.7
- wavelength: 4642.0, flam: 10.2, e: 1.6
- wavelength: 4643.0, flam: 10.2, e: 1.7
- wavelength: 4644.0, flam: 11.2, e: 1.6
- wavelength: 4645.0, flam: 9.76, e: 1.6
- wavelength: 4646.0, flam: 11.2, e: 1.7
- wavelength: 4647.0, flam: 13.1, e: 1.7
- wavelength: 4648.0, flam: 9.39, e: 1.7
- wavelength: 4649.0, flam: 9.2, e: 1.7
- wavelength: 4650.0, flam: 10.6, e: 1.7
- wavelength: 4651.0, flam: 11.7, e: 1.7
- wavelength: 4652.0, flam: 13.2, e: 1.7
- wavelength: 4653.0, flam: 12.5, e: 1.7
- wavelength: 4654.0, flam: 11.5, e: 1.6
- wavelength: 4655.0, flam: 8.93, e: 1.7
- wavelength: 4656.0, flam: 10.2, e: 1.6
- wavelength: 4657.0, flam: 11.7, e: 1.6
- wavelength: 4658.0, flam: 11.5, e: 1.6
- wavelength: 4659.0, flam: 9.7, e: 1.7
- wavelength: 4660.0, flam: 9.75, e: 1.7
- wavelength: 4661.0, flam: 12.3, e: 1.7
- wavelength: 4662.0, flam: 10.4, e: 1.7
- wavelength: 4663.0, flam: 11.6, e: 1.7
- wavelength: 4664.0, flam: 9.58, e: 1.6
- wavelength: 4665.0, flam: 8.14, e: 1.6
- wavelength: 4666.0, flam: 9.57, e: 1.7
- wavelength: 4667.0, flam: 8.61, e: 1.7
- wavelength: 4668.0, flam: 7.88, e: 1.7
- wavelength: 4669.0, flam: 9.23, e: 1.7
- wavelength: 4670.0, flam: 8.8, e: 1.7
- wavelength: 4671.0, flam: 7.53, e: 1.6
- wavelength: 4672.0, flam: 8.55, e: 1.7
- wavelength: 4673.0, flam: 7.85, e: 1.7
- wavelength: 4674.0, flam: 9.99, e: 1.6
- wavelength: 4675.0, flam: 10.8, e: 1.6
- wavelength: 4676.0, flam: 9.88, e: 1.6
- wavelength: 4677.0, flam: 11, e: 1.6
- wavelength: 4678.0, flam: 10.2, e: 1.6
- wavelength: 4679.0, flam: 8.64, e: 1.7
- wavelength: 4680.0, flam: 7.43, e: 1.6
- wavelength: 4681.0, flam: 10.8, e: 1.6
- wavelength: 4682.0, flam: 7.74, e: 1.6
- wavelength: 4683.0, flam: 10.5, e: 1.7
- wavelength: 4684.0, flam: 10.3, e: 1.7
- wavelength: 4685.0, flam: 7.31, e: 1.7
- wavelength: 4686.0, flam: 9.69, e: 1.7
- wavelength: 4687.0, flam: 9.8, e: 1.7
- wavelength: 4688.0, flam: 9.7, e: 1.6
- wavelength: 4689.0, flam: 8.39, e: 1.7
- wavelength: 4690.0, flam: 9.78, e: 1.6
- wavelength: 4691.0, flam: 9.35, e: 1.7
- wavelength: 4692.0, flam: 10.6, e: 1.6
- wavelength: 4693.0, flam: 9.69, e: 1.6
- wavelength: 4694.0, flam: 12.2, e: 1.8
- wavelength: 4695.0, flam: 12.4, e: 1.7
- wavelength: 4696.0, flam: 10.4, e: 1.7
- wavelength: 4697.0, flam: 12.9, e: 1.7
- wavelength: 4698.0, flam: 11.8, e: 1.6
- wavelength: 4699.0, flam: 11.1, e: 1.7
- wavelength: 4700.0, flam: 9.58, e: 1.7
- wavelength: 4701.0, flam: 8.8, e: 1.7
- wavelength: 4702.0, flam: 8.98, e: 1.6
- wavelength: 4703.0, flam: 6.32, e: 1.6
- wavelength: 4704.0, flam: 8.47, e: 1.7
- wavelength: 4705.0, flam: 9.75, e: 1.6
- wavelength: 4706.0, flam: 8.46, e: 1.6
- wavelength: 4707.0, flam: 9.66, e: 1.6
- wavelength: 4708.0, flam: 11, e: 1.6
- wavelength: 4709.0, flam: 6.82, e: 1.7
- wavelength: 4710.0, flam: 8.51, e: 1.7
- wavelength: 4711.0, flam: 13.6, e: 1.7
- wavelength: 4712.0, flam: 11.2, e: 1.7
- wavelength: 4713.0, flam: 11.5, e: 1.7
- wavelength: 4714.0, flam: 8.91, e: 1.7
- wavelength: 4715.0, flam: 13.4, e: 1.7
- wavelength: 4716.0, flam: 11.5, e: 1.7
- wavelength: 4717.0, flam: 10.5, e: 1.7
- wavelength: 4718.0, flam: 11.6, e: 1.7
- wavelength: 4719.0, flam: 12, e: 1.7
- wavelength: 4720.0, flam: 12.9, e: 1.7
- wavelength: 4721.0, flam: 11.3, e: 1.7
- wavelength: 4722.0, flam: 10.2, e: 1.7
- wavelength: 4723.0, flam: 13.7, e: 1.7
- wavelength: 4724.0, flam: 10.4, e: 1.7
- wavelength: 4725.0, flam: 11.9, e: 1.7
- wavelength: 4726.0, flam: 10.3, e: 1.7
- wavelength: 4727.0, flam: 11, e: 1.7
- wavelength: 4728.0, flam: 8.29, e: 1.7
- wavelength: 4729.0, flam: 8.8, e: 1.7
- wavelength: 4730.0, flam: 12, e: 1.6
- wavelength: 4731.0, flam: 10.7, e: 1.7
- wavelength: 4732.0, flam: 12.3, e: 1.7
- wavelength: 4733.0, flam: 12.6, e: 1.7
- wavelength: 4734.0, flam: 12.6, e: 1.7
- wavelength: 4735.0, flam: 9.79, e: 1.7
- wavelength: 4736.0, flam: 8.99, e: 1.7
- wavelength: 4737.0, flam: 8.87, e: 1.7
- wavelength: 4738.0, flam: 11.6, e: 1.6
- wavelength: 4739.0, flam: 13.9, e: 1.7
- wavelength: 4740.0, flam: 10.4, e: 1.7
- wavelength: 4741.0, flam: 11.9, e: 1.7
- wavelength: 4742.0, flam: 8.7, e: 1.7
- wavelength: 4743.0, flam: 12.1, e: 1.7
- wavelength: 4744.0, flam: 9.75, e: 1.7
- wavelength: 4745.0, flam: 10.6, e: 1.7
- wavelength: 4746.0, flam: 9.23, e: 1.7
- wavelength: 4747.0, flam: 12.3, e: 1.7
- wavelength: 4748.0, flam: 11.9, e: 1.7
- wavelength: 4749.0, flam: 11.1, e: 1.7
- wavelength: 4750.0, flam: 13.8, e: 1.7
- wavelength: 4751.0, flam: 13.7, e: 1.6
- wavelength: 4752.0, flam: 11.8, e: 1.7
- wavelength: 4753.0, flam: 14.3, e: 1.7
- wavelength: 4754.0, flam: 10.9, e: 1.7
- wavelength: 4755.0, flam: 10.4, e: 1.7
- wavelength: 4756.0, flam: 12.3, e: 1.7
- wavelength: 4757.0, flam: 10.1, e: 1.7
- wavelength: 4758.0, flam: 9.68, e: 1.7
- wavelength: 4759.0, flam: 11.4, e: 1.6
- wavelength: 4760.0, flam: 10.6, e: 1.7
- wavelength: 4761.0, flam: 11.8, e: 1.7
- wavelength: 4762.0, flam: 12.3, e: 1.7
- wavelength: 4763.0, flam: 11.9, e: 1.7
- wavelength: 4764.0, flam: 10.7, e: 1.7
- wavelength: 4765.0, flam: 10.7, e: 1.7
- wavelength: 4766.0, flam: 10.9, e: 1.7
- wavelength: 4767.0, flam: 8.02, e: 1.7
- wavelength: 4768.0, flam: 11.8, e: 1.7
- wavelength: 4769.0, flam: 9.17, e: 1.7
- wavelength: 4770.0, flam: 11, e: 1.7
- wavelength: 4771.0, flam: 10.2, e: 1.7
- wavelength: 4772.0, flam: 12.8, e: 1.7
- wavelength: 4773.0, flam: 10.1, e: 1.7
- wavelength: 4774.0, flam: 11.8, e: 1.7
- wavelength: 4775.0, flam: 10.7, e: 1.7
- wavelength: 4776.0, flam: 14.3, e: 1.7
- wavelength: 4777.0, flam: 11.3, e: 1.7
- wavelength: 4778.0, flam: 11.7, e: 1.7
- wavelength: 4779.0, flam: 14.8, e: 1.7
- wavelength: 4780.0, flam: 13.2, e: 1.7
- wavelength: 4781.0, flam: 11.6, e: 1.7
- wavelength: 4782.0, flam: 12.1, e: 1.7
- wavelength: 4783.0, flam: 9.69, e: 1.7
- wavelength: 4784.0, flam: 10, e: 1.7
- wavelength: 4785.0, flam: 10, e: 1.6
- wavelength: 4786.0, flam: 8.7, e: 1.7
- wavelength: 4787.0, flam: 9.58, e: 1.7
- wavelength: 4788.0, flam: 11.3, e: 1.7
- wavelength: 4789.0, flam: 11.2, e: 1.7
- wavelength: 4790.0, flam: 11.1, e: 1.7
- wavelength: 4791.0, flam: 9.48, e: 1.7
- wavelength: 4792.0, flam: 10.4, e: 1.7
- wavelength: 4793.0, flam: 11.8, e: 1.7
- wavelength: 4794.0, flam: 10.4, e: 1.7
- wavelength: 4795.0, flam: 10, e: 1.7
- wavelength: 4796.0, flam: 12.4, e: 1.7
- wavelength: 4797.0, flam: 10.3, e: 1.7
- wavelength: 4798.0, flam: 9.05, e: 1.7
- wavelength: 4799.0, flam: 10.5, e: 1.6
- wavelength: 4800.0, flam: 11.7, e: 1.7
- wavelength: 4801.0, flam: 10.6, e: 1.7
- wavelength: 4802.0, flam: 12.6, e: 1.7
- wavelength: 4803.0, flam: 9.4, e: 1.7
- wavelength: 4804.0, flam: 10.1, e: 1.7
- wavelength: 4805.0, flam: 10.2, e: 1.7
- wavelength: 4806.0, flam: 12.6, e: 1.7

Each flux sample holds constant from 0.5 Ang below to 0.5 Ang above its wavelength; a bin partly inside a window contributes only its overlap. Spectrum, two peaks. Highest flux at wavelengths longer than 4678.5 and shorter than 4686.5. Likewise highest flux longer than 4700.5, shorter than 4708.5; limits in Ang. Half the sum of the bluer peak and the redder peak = 10.9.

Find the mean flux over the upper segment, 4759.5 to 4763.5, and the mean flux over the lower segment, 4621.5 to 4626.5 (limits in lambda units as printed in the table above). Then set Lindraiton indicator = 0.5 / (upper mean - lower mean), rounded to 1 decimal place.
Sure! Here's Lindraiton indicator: 1.6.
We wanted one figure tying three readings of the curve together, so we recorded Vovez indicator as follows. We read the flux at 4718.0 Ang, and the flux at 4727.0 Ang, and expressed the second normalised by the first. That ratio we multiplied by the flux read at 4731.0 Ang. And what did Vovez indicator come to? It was 10.1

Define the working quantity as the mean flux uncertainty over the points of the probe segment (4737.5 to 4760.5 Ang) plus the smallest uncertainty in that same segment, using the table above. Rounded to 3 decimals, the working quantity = 3.287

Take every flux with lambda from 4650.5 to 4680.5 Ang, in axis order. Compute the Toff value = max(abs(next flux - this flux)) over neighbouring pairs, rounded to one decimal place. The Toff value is 2.6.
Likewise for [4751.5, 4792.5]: 3.8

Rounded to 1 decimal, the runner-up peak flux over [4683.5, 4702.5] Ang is 12.4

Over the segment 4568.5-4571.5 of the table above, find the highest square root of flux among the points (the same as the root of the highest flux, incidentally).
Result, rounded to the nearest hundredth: 3.21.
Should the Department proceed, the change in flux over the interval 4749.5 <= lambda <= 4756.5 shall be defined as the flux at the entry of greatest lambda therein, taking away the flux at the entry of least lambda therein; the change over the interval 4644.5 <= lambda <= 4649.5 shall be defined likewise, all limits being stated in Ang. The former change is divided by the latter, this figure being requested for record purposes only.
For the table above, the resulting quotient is 2.7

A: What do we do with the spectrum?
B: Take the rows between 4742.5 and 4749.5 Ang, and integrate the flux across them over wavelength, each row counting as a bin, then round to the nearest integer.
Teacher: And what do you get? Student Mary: 77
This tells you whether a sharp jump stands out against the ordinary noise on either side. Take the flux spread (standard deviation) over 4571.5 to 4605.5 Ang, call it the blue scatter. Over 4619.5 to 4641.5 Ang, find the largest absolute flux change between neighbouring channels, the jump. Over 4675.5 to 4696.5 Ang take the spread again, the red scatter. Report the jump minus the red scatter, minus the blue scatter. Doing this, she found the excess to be 0.5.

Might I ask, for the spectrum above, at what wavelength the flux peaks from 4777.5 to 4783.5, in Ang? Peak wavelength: 4779.0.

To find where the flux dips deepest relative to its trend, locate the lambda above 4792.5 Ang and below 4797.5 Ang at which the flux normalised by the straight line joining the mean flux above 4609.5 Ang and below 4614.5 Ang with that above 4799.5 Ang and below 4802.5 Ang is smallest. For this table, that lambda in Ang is 4795.0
